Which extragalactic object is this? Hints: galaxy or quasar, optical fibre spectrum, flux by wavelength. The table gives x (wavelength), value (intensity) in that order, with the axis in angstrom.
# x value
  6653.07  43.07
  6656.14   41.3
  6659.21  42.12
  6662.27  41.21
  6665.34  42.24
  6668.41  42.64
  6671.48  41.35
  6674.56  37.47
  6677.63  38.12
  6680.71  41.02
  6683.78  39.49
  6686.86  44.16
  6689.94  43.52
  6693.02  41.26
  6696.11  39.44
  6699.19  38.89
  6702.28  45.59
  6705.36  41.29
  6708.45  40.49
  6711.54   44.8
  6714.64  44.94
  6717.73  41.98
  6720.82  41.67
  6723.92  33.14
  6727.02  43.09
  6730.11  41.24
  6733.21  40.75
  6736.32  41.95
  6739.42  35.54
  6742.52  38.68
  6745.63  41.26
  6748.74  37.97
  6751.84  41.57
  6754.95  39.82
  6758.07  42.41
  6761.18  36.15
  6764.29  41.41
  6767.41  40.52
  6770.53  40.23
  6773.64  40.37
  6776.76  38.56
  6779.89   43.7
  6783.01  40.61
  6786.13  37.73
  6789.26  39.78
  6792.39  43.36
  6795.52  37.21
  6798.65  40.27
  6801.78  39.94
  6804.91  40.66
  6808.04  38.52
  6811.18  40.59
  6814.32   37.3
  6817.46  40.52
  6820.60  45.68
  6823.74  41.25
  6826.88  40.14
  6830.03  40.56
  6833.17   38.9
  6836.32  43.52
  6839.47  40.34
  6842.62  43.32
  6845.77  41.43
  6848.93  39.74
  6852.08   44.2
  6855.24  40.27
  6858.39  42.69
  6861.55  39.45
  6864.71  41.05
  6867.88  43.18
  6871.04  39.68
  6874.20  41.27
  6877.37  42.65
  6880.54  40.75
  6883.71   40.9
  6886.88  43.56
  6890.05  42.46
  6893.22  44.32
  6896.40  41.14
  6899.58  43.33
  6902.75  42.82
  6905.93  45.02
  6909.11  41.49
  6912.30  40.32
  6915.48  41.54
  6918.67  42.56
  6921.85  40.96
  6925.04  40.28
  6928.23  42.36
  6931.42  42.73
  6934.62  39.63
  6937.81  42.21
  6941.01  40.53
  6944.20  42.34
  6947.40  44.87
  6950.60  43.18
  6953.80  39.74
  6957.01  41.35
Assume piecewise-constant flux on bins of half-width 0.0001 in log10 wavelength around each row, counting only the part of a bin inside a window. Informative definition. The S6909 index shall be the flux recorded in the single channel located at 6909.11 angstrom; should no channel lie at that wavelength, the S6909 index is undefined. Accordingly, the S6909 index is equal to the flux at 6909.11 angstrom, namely 41.49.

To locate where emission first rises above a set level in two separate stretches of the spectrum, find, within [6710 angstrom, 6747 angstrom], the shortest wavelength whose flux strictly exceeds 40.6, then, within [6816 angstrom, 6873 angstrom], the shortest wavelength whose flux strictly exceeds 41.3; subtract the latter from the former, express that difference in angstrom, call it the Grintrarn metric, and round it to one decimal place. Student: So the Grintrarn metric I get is -109.1 angstrom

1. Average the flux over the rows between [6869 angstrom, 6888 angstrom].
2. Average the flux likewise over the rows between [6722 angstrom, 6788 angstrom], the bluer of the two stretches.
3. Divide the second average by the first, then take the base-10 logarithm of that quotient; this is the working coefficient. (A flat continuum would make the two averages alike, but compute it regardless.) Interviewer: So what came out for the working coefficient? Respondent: -0.017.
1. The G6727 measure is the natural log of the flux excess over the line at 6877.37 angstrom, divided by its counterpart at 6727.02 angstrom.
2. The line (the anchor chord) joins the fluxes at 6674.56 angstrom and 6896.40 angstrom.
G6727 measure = -1.0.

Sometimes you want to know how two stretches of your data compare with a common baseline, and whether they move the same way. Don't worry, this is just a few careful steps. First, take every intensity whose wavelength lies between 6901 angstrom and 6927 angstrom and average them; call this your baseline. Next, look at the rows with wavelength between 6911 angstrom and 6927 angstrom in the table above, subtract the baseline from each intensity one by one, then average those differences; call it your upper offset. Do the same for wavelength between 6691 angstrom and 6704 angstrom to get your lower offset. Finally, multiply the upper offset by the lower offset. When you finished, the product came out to 0.4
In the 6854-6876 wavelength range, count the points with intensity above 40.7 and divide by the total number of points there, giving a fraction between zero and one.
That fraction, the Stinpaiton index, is 0.6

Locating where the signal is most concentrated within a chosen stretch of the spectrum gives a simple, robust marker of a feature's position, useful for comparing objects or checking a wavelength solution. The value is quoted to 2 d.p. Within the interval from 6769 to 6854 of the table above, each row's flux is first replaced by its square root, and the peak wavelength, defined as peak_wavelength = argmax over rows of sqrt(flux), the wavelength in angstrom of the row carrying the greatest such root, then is 6820.60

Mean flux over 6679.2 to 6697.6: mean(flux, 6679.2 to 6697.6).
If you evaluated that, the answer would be 41.5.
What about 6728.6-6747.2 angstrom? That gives 39.9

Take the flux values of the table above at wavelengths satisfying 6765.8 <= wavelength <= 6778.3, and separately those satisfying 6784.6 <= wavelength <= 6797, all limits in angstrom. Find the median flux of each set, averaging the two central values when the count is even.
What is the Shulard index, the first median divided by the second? 1.04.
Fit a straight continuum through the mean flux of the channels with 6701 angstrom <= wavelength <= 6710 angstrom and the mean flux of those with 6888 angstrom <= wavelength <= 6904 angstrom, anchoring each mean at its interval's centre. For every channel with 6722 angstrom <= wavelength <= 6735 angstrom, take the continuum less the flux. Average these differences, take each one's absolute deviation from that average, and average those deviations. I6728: 3.20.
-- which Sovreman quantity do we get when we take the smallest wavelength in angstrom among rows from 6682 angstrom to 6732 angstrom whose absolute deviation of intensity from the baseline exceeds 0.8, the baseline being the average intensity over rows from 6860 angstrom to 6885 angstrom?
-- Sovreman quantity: 6683.78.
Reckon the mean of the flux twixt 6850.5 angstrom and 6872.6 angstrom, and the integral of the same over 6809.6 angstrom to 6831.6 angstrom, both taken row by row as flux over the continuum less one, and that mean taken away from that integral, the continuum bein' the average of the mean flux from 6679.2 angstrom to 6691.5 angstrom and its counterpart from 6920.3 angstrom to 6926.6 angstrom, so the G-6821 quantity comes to -0.3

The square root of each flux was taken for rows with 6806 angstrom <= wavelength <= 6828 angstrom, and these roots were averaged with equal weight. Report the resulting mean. 6.37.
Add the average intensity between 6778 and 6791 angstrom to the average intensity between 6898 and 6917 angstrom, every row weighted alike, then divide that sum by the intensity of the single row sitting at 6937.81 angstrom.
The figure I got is 1.96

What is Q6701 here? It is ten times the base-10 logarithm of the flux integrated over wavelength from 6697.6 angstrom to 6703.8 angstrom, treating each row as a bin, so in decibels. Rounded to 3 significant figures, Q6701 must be 24.2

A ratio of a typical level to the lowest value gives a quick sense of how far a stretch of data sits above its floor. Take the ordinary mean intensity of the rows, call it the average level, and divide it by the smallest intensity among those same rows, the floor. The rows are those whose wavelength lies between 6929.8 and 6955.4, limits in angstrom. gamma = 1.057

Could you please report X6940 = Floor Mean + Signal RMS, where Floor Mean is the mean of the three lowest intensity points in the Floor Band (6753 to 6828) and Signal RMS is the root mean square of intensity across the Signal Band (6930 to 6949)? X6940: 79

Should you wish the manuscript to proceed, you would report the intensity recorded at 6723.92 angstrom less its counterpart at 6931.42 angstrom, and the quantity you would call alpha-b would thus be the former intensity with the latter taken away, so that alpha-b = -10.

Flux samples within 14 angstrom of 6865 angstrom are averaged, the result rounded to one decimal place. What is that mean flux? 41.6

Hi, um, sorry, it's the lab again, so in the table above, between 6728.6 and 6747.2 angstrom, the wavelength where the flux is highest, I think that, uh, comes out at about 6736.32 angstrom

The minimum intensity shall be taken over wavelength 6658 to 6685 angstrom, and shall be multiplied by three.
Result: 112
